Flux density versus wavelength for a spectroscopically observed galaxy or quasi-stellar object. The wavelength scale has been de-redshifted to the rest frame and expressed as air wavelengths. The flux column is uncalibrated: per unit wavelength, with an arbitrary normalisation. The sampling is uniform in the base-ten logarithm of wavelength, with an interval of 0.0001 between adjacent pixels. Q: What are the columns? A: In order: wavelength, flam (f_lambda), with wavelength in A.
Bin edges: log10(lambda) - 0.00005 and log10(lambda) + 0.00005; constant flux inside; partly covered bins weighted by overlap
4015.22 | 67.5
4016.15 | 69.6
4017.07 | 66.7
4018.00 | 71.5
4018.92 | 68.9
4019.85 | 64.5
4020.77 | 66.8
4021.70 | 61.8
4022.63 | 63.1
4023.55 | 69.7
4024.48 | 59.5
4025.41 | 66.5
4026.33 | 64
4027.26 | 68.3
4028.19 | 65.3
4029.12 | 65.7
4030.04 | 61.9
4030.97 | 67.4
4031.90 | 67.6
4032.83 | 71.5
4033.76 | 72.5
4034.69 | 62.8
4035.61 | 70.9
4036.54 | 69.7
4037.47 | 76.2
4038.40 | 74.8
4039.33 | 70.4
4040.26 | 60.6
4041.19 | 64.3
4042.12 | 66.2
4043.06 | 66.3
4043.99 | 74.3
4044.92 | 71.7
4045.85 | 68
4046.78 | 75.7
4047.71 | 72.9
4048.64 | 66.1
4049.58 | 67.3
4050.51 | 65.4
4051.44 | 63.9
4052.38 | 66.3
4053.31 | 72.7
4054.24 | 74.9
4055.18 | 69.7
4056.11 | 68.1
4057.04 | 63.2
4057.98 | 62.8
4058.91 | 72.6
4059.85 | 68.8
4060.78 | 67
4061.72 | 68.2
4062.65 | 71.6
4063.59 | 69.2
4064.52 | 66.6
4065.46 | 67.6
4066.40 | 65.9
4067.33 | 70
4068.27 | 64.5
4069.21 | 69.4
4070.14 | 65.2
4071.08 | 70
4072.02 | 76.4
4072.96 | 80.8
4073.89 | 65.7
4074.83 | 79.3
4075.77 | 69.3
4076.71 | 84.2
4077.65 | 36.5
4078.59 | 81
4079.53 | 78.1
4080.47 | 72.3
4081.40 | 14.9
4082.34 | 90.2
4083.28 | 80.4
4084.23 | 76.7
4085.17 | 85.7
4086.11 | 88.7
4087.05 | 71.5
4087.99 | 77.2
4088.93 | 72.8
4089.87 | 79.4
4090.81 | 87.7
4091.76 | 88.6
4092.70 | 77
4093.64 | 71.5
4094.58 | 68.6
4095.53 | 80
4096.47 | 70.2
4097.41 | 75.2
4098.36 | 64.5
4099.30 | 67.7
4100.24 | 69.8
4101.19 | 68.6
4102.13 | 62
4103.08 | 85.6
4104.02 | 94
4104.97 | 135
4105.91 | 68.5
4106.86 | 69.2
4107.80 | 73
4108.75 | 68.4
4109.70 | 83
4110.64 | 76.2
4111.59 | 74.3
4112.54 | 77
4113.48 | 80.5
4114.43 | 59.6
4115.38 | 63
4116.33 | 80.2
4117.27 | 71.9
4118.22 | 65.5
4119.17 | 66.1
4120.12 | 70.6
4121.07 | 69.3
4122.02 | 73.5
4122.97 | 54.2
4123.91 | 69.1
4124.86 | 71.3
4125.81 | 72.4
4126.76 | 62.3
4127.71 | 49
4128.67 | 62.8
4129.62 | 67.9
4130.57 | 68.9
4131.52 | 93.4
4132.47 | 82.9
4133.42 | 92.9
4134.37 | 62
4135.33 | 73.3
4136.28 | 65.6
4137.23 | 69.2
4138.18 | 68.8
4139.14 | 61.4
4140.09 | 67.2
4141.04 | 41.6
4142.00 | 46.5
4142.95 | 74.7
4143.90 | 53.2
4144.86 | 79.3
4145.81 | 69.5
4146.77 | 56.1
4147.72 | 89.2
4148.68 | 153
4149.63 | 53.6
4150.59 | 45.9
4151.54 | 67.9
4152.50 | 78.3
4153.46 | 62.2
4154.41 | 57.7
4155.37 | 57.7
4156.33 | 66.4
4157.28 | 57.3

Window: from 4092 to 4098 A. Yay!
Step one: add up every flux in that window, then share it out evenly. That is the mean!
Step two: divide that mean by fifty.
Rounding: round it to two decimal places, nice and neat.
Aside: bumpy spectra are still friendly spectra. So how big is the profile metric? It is 1.48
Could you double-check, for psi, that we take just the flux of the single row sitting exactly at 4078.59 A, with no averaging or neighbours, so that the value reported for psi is 81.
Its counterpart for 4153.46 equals 62.2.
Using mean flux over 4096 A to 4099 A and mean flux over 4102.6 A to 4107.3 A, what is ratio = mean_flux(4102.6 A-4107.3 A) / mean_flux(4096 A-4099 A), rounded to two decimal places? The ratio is 1.29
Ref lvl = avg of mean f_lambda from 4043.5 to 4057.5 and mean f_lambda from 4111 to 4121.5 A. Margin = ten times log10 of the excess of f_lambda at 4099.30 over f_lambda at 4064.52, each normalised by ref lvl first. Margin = -18.0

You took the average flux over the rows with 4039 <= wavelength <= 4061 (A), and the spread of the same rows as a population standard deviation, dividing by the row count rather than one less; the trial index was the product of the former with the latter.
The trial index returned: 276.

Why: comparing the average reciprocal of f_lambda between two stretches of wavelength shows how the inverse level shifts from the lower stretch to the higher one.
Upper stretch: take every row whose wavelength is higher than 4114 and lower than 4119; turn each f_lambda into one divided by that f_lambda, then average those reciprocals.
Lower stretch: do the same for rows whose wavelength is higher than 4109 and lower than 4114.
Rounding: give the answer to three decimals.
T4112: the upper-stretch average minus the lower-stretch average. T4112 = 0.002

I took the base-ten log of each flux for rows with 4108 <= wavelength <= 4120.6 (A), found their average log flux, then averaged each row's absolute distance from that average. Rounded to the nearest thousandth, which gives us 0.037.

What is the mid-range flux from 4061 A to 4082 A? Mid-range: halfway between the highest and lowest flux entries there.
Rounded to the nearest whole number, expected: 50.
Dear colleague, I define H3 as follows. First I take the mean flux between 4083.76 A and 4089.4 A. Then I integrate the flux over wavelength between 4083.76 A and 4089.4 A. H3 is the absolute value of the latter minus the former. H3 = 366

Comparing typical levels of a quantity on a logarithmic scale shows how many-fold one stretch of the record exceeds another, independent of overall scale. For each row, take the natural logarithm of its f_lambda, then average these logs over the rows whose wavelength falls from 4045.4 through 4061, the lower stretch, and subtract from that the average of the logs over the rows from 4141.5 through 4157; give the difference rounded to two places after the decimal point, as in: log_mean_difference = 0.03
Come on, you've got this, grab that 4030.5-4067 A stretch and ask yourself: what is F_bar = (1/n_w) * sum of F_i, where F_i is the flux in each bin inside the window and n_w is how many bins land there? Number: 68.8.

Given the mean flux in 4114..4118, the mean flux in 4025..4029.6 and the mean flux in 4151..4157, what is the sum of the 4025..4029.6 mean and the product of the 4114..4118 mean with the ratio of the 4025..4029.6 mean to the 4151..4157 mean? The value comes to 136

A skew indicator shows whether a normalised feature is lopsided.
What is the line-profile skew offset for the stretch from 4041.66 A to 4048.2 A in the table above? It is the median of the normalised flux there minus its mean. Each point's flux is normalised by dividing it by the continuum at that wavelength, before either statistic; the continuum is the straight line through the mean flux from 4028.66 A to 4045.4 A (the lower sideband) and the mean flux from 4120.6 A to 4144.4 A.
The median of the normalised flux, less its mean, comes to 0.014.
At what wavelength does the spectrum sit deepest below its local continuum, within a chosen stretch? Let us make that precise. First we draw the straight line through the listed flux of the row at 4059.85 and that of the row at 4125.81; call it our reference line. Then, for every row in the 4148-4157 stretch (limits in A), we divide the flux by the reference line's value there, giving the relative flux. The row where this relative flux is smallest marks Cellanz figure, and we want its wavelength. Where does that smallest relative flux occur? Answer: 4150.59 A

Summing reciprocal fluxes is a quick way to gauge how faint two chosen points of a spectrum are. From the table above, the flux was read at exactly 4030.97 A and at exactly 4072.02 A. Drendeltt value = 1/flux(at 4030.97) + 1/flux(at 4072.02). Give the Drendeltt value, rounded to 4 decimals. 0.0279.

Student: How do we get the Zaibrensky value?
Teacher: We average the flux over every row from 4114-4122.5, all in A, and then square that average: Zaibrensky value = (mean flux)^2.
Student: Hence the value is 4741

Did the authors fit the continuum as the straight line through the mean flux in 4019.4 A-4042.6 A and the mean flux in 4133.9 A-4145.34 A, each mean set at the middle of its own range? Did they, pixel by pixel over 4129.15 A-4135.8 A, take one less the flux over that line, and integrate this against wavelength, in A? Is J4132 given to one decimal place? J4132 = -1.4 A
